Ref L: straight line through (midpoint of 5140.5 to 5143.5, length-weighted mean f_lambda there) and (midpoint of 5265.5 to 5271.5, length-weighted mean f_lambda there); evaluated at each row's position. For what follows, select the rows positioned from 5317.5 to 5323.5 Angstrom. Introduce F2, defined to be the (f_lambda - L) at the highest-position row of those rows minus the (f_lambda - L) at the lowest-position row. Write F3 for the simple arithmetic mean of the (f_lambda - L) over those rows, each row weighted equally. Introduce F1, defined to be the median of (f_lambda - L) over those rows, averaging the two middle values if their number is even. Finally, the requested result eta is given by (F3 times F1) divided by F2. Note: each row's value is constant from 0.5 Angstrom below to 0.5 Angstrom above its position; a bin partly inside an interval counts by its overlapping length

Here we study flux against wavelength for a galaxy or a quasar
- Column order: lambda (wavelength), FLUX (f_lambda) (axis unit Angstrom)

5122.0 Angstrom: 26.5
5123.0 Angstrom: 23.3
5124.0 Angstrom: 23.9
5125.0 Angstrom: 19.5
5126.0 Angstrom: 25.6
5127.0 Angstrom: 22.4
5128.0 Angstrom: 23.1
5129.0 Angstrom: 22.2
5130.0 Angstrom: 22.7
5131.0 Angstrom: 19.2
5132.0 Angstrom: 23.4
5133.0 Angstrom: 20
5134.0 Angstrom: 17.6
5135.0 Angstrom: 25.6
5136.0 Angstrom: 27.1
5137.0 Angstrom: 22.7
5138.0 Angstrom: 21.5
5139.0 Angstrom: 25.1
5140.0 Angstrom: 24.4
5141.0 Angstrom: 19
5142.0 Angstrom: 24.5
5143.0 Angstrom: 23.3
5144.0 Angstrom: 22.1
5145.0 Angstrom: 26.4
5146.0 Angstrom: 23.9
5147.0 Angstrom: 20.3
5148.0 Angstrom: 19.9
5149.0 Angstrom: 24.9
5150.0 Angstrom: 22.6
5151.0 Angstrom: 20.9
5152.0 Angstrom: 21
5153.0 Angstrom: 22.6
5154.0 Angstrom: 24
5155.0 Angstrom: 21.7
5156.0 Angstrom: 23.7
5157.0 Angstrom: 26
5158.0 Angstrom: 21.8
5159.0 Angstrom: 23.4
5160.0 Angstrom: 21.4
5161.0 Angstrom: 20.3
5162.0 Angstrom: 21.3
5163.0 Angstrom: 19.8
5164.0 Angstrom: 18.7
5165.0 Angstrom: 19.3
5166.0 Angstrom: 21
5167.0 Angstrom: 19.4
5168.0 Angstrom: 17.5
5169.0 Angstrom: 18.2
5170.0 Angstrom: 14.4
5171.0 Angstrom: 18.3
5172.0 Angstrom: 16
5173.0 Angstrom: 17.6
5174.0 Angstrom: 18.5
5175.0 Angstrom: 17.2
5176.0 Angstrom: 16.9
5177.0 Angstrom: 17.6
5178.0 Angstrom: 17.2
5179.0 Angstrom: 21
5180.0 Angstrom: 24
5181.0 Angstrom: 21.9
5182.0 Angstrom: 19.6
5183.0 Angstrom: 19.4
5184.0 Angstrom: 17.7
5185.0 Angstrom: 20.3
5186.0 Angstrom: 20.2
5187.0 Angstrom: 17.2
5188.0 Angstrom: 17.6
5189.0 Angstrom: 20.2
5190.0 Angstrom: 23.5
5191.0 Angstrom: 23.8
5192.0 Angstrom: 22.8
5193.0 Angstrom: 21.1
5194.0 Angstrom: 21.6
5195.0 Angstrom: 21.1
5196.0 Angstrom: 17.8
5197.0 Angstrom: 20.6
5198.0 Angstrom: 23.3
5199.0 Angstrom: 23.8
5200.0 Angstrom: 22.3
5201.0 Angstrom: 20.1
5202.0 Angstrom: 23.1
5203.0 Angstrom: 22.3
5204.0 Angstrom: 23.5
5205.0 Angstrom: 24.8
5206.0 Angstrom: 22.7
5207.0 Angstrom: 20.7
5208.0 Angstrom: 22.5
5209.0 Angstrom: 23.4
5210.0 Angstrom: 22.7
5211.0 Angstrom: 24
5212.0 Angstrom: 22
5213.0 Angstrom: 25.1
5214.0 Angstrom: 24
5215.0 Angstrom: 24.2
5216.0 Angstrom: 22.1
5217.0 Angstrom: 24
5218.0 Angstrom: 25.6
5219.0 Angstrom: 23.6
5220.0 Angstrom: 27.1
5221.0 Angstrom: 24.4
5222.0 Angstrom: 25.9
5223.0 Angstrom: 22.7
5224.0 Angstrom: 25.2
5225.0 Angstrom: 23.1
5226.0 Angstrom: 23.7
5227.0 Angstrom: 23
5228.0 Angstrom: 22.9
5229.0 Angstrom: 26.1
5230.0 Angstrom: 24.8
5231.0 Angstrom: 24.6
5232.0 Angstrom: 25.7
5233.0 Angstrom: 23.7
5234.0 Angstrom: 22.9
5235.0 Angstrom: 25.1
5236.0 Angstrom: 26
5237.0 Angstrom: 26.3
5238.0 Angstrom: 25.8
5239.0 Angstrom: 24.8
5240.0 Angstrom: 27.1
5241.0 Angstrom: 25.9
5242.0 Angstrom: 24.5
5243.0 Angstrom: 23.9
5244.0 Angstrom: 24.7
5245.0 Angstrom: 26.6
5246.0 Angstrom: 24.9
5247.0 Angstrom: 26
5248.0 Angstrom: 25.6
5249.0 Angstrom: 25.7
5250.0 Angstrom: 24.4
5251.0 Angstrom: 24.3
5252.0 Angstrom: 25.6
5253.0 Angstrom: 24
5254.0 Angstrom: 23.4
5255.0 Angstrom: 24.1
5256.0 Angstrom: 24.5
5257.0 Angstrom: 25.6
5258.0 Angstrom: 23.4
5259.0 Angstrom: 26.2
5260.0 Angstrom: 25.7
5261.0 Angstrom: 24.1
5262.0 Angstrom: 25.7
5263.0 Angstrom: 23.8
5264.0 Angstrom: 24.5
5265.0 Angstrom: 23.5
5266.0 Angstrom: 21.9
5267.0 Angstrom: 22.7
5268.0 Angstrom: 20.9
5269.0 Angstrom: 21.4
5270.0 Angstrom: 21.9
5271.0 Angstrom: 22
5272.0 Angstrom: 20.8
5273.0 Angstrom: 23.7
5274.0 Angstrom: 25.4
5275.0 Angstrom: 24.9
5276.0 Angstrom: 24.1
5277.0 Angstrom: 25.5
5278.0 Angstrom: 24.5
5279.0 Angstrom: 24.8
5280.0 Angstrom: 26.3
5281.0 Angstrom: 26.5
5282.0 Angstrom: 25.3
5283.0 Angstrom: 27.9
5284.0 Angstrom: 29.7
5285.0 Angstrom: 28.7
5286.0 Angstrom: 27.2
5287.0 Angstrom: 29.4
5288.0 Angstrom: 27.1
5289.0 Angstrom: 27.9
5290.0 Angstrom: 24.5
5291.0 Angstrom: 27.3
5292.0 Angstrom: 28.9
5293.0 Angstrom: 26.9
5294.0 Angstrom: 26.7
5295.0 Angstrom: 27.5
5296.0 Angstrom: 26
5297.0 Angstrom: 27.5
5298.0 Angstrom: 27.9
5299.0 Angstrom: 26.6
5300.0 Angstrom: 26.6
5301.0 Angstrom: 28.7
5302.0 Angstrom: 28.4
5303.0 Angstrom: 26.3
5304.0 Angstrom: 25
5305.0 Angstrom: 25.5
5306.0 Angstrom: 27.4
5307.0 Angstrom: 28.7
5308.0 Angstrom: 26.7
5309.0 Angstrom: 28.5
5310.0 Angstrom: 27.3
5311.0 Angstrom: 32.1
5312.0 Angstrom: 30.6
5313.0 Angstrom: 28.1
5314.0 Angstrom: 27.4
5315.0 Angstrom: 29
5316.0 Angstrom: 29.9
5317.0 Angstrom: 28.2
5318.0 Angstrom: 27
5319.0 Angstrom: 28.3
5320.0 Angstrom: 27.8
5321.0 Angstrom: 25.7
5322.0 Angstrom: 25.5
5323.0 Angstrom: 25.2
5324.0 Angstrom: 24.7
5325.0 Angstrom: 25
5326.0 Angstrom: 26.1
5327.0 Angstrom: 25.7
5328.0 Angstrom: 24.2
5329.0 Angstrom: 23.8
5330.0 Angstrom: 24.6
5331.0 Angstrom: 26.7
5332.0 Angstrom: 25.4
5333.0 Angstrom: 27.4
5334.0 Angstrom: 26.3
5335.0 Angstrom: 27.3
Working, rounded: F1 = 4.7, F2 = -1.8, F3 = 5.0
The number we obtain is -13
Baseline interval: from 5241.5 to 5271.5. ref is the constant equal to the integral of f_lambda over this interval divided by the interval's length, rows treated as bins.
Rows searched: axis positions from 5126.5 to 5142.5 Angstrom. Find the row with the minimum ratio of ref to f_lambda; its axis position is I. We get 5136.0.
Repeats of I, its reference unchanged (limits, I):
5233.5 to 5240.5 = 5240.0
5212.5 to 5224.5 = 5220.0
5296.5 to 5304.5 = 5301.0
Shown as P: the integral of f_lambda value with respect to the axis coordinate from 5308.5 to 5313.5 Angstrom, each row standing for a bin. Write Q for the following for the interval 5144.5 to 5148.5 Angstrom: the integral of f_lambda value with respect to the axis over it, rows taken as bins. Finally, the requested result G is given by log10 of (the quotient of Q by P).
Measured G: -0.209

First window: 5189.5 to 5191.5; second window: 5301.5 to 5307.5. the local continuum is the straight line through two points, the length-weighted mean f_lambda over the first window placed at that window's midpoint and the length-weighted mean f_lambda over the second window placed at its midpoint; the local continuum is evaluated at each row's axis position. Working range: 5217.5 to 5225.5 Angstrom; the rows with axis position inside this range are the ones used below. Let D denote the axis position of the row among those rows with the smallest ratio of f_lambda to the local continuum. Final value 5223.0 Angstrom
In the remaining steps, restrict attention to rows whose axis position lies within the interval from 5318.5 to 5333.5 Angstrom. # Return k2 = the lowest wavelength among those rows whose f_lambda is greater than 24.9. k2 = 5319.0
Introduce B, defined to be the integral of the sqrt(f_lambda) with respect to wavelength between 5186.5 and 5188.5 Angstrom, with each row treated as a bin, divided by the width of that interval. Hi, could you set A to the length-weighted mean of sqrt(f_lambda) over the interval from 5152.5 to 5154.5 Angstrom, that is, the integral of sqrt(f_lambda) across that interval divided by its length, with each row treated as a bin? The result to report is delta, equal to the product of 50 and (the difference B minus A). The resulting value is -33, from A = 4.83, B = 4.2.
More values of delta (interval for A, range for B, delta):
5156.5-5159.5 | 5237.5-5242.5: 10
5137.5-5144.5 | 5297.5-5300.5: 21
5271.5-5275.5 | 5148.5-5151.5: -5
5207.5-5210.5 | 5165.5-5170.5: -27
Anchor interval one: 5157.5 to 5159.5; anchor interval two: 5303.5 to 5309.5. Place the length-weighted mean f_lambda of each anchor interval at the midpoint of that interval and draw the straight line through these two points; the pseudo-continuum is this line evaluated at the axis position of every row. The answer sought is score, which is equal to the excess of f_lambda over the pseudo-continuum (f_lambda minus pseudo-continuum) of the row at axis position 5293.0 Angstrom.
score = 0.3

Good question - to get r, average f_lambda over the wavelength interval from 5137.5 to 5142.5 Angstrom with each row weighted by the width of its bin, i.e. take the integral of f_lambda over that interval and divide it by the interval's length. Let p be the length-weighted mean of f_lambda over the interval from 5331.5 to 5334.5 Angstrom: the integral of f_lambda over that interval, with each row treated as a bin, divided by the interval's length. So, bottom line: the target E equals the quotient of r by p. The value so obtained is 0.87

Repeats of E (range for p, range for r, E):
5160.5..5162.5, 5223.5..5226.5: 1.15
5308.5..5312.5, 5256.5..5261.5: 0.84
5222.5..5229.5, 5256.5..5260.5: 1.06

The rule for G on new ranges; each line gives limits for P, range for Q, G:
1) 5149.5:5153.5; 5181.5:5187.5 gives 0.118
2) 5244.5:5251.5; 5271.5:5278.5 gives -0.022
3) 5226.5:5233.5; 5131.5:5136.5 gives -0.177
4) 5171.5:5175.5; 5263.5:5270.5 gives 0.355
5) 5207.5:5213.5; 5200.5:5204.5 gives -0.196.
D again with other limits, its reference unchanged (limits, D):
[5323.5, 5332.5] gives 5329.0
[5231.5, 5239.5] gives 5234.0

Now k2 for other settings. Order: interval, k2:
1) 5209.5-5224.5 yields 5213.0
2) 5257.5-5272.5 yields 5259.0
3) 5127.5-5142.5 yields 5135.0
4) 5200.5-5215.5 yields 5213.0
